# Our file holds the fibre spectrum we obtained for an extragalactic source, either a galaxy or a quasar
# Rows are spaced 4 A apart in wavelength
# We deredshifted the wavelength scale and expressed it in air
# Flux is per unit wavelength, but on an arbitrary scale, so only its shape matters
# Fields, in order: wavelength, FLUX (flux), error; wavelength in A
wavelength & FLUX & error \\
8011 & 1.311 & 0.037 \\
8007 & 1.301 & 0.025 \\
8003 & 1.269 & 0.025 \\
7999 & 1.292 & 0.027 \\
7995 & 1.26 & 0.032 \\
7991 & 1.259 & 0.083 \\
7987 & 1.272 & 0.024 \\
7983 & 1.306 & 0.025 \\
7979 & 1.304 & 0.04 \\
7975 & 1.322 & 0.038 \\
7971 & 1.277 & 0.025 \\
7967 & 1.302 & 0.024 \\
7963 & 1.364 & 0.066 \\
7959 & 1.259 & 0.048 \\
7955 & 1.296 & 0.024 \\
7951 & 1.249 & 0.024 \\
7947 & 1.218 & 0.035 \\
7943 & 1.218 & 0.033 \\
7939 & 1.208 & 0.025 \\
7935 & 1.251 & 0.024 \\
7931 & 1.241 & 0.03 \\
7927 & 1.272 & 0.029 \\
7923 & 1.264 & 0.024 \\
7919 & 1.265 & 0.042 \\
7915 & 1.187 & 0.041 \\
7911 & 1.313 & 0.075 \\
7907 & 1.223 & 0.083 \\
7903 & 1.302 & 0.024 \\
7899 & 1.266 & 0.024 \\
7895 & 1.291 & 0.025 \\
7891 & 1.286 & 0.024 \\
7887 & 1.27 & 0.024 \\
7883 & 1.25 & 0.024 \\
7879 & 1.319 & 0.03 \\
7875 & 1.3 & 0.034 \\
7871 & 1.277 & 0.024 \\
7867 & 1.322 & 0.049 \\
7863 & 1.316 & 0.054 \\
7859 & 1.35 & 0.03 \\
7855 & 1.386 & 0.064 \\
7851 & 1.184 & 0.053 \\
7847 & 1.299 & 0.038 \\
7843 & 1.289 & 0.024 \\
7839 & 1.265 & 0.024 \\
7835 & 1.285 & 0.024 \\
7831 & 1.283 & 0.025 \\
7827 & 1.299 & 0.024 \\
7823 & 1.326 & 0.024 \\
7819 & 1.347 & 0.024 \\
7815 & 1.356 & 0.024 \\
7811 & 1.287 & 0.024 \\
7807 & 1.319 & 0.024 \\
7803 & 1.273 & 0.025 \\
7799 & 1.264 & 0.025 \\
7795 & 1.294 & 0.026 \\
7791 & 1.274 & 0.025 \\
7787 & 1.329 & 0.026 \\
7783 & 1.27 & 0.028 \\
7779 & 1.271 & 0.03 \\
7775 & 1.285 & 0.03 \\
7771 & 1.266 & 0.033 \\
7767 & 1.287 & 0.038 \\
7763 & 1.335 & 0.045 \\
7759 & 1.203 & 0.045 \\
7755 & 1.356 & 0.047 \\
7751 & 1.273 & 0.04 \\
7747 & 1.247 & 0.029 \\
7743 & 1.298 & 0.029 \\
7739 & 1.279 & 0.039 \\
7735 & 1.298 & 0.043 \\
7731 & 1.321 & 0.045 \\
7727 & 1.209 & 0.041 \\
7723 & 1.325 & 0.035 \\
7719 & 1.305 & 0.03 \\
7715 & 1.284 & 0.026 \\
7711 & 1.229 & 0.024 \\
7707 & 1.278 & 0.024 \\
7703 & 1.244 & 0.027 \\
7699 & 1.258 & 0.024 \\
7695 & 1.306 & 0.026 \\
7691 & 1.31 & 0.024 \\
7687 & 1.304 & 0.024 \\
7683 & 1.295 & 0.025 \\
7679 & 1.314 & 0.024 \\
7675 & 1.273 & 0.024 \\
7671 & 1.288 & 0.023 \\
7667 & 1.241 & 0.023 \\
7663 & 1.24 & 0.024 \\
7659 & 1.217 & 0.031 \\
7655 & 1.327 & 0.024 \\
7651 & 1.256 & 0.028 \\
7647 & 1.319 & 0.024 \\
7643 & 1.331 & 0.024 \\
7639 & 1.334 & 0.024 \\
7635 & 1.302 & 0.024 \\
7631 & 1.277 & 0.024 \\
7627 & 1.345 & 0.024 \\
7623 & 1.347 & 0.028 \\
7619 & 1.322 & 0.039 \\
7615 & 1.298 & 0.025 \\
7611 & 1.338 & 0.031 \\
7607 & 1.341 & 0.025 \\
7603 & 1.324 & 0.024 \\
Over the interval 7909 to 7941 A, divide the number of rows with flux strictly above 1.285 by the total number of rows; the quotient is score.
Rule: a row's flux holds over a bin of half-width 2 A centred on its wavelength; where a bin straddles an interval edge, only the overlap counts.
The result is 0.1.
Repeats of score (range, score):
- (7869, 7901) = 0.5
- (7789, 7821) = 0.6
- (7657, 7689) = 0.5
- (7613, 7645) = 0.9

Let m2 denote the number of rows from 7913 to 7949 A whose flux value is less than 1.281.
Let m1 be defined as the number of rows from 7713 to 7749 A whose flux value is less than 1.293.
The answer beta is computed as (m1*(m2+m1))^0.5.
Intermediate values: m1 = 4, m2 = 9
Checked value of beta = 7.21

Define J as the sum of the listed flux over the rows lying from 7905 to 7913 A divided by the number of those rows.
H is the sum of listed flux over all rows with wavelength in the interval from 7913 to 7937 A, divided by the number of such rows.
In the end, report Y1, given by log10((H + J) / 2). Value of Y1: 0.0995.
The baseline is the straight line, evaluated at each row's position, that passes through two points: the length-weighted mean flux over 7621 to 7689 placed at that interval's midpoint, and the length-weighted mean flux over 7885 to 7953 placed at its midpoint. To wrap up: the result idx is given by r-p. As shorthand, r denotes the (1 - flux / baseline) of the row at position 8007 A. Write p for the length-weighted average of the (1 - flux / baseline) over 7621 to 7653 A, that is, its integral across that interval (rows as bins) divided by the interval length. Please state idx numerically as -0.036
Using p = -0.013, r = -0.048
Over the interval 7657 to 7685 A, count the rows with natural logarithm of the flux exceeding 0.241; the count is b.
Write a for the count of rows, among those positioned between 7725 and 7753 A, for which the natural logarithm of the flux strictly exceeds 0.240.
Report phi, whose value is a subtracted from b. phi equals -1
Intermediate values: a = 5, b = 4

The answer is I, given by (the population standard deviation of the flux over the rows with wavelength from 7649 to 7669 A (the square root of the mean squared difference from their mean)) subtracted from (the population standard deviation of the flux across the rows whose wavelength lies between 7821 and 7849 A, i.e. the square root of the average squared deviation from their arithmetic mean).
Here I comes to -0.020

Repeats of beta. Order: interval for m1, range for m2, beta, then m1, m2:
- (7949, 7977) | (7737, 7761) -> 4.58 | 3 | 4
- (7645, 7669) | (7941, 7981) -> 6.00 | 4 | 5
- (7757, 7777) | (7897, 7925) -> 6.00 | 4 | 5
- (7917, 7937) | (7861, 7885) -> 5.92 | 5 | 2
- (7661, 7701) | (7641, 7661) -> 5.92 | 5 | 2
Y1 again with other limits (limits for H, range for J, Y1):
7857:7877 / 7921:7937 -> 0.1089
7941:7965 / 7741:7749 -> 0.1038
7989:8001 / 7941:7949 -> 0.0949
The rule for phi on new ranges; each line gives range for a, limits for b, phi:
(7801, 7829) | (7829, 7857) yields -2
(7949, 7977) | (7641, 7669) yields -2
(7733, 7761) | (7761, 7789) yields -1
